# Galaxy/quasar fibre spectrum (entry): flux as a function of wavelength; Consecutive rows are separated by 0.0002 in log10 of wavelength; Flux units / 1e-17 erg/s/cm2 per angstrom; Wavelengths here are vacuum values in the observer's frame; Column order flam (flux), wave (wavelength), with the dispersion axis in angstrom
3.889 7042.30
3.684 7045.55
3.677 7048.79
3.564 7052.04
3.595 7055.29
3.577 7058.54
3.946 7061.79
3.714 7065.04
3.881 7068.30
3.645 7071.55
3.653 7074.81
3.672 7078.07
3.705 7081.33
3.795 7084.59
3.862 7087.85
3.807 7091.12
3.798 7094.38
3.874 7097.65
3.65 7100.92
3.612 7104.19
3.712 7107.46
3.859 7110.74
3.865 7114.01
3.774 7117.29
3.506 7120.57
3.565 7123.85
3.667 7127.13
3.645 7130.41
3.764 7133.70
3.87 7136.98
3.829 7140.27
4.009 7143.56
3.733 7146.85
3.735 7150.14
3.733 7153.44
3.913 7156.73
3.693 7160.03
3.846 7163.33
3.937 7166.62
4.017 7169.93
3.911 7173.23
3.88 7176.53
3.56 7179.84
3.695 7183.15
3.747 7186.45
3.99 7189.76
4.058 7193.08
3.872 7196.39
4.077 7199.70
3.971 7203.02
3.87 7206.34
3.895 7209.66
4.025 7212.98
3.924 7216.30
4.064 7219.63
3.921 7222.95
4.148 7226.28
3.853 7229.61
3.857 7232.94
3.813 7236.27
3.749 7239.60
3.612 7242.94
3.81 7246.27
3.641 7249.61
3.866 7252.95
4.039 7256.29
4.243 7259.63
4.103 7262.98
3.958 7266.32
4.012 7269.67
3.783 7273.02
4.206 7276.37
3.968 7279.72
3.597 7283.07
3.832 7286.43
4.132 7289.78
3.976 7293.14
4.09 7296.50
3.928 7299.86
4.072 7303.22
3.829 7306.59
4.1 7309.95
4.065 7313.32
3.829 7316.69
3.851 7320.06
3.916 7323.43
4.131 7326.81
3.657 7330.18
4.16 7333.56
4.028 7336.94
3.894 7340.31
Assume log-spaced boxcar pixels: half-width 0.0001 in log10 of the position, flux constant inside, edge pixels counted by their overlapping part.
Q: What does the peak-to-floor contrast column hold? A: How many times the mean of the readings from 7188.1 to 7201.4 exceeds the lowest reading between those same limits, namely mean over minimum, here 1.03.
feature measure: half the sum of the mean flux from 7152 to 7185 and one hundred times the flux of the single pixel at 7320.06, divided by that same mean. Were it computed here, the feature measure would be 51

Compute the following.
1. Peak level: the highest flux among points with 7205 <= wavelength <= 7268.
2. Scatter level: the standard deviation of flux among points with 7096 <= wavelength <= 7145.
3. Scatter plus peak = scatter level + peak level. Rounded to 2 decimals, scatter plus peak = 4.38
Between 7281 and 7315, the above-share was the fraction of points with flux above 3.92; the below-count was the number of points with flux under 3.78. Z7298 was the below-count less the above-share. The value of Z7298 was 0.3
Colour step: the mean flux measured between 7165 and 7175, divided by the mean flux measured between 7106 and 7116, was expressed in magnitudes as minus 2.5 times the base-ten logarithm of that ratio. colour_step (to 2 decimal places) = -0.04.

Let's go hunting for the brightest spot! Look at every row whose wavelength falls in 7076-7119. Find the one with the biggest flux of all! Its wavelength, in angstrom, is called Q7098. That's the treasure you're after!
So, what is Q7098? 7097.65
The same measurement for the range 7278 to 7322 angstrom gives 7289.78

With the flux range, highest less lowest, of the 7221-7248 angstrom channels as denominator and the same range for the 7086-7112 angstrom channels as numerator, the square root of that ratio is 0.70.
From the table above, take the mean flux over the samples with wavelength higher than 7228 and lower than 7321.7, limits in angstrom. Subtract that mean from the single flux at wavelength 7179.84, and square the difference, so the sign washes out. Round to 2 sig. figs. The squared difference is 0.13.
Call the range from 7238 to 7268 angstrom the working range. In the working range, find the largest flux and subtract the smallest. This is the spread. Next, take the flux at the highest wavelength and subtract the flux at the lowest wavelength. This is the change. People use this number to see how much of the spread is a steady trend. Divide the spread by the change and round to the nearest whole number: 3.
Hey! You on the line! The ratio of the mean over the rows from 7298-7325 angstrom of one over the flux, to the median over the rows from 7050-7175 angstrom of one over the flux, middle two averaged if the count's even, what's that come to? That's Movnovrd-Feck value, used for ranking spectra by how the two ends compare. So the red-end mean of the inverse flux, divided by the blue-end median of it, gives 0.95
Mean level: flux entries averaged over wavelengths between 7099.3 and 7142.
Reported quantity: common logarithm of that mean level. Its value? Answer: 0.570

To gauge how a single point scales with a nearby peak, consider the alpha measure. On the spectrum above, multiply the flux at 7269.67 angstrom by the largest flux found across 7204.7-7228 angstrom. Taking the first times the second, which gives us 16.6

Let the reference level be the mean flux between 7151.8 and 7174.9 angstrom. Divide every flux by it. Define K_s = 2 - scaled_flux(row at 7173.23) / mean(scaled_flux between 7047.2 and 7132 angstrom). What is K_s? 0.948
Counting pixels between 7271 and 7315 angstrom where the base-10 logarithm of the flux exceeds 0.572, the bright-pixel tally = 12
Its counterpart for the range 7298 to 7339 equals 11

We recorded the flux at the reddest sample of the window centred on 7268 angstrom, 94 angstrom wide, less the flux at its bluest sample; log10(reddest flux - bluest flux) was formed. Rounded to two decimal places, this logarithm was -0.84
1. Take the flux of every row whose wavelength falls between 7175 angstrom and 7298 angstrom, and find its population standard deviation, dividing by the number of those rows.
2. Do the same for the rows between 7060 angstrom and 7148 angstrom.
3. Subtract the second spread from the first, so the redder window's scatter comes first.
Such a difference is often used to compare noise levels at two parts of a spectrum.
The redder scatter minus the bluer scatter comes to 0.050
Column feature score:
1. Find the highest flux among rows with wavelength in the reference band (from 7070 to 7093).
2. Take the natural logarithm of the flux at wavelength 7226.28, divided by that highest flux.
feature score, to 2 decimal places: 0.07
